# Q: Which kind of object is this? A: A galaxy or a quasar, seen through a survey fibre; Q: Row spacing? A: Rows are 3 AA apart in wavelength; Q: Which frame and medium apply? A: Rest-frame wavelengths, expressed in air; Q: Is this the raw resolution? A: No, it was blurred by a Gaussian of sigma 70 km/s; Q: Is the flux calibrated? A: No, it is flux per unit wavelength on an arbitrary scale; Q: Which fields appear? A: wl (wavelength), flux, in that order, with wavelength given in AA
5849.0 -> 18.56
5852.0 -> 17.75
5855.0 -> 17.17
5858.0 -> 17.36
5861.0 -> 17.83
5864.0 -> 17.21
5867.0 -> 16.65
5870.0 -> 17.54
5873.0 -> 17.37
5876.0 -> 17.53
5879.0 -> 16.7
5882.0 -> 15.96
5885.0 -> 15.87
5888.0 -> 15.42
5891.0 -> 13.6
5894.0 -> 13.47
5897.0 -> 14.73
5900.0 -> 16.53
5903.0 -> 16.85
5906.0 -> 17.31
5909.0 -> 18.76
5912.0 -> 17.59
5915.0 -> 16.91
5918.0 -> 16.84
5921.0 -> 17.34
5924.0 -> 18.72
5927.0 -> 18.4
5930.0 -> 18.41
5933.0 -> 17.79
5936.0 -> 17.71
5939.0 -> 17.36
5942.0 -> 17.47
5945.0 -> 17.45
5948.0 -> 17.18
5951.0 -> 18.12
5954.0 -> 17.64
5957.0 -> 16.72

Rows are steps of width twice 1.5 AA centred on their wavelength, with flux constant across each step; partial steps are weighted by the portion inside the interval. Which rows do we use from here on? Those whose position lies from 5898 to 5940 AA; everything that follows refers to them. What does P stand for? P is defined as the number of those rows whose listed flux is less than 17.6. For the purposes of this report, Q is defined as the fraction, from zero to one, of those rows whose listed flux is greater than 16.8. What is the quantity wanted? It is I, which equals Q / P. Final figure 0.12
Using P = 8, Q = 0.93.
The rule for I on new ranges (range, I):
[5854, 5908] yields 0.03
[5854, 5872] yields 0.17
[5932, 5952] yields 0.25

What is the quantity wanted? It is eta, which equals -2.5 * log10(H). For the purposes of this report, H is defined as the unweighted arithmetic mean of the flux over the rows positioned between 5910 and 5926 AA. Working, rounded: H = 17.5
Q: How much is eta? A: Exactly -3.11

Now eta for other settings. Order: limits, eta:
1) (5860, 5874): -3.10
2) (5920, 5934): -3.15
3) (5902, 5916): -3.11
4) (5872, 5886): -3.06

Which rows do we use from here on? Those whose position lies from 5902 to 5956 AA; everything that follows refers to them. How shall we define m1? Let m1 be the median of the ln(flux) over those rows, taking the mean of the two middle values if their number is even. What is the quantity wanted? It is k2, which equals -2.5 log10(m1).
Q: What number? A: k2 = -1.142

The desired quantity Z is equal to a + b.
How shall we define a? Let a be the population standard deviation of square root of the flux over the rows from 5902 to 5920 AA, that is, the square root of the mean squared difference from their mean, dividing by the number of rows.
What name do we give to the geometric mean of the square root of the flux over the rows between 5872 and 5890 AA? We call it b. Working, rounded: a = 0.080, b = 4.06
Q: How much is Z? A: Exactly 4.14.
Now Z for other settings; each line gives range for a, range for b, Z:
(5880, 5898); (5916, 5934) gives 4.36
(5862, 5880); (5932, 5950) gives 4.23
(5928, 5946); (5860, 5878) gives 4.21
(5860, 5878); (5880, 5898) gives 3.89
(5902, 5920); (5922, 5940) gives 4.33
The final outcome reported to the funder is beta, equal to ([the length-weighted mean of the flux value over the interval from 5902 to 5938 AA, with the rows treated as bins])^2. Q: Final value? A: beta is 314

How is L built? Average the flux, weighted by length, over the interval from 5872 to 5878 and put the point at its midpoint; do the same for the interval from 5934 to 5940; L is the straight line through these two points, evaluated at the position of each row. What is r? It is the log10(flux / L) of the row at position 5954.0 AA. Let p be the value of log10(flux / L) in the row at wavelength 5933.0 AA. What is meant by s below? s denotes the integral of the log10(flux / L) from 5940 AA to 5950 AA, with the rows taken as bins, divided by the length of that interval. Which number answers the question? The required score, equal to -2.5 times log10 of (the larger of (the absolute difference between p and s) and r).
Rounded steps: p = 0.006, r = 0.001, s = -0.005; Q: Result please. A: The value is 5.0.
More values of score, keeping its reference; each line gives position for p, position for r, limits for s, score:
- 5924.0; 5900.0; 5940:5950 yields 3.7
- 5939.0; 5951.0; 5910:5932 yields 4.8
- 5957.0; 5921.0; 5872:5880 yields 4.3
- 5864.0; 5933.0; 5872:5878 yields 5.6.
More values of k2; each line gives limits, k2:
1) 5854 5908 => -1.126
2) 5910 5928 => -1.141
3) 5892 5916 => -1.128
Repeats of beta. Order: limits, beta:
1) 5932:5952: 309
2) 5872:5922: 268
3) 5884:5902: 224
